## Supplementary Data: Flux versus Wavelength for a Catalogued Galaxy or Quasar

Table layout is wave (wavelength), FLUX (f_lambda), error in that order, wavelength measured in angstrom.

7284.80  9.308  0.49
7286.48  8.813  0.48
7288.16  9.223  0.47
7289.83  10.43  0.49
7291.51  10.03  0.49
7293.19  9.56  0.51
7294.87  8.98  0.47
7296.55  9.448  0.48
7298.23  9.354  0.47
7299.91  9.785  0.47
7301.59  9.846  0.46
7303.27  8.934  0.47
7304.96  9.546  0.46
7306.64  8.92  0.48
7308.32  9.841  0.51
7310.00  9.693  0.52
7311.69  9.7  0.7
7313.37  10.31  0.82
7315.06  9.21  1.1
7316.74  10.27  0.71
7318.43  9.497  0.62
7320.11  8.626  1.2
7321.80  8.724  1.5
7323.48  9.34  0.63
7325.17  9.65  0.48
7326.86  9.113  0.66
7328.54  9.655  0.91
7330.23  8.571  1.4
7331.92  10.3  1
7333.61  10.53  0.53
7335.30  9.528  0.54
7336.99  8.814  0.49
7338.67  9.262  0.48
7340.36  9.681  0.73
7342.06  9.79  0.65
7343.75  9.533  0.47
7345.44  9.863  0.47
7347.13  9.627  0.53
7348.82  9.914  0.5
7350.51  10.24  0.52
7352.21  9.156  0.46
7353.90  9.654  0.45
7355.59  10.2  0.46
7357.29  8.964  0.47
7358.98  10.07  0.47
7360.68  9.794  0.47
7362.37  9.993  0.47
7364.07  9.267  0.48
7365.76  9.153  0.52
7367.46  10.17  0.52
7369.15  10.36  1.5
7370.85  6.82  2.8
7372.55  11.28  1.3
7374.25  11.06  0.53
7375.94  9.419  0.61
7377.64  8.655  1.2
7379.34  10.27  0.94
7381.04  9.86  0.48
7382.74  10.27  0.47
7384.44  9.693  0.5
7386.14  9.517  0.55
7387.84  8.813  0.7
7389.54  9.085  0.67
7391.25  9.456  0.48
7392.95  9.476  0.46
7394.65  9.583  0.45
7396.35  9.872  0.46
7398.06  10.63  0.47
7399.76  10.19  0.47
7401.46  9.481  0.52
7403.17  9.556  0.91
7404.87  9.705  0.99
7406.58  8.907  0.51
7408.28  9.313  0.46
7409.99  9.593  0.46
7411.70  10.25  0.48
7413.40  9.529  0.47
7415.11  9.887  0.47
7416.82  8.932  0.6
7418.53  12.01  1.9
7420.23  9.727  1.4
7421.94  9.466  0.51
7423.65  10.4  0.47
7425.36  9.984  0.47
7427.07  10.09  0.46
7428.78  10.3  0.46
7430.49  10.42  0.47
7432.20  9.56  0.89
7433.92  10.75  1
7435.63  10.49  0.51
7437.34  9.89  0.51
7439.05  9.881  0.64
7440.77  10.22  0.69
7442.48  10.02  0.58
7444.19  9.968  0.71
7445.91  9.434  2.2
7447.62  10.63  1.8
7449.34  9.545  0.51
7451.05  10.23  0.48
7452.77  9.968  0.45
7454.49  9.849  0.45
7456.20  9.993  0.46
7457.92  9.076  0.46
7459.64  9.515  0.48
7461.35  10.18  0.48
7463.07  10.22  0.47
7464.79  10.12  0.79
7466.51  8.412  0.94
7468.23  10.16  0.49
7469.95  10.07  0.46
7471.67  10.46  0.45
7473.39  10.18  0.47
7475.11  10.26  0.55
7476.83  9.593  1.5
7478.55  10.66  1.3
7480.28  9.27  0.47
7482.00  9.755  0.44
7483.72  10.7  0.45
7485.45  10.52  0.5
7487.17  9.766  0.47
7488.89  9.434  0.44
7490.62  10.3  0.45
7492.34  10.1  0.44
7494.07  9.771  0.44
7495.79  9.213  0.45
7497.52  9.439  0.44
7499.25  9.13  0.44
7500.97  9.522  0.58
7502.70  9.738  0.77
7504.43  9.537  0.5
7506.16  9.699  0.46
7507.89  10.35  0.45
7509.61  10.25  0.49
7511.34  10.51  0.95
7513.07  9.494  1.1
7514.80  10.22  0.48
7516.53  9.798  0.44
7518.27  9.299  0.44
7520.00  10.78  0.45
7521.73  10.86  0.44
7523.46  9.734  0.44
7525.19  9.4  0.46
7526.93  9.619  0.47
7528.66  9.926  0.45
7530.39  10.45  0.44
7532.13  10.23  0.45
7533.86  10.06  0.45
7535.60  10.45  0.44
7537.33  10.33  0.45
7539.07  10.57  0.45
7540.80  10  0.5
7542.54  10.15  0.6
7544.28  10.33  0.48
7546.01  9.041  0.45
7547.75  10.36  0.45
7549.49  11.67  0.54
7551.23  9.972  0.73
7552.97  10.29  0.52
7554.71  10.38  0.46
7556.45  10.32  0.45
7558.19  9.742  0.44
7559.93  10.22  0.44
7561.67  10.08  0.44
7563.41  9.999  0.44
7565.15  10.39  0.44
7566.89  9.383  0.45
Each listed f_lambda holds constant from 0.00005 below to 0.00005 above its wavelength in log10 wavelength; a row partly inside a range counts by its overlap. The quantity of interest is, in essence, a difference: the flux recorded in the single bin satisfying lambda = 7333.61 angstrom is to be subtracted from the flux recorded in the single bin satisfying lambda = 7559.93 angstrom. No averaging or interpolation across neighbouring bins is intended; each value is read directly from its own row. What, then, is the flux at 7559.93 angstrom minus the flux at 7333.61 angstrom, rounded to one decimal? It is -0.3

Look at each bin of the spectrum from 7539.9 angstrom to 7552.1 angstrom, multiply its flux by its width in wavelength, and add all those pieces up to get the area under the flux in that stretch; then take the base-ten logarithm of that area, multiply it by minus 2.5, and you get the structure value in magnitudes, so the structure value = -5.24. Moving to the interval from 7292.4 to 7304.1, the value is -5.11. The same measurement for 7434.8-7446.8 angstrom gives -5.20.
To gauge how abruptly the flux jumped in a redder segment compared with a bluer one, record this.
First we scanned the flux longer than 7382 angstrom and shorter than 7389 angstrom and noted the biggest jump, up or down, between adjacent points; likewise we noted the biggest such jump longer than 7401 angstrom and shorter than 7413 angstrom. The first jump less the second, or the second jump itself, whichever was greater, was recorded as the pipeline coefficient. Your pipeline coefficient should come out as 0.80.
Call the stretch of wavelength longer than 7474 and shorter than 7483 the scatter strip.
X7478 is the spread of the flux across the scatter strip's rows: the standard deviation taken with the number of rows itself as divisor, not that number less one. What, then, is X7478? 0.49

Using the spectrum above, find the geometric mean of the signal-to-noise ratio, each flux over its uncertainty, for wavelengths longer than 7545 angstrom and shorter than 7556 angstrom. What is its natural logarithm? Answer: 3.0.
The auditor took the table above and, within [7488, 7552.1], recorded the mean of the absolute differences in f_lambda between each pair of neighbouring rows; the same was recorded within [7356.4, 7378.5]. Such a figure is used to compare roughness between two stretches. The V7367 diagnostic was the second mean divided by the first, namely 2.3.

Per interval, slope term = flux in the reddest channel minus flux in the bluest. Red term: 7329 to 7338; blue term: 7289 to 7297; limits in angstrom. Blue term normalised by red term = -4.0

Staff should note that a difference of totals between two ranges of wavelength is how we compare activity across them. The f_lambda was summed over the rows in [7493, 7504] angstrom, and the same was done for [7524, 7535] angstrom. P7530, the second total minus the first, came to 3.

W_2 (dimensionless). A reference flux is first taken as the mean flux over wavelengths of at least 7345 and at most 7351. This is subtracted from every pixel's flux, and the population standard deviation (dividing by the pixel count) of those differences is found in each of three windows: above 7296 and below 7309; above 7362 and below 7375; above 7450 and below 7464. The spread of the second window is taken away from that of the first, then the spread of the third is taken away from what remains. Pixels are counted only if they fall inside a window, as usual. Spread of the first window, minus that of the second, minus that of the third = -1.34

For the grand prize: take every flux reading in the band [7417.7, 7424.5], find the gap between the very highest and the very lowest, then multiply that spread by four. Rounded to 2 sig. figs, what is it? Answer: 10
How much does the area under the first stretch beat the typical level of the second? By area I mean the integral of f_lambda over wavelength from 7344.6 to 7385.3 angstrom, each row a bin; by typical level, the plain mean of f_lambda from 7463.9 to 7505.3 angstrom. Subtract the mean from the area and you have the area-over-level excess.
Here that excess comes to 387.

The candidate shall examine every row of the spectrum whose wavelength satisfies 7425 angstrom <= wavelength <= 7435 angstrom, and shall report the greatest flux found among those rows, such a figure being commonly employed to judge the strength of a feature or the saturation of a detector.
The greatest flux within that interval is 10.75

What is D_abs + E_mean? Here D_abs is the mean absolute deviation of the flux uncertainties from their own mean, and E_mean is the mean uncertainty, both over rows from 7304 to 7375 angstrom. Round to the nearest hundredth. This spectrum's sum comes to 1.02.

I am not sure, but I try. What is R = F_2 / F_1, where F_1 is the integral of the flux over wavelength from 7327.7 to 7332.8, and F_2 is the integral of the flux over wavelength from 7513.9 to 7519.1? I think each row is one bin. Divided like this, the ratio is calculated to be 1.05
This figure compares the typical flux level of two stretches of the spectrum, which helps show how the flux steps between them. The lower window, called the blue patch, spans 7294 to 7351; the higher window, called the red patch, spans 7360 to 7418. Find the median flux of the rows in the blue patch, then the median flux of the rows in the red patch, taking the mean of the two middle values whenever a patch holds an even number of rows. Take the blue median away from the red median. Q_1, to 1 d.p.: 0.0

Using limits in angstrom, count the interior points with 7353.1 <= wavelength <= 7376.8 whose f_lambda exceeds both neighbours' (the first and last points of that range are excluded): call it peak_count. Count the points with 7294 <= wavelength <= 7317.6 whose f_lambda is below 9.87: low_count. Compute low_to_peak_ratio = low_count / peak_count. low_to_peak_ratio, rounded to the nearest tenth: 2.4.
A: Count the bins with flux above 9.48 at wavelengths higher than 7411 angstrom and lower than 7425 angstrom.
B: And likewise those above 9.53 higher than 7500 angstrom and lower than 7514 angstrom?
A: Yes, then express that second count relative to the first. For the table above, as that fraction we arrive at 1.00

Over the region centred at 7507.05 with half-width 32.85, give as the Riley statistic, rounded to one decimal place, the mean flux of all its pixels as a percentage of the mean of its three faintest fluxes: 108.3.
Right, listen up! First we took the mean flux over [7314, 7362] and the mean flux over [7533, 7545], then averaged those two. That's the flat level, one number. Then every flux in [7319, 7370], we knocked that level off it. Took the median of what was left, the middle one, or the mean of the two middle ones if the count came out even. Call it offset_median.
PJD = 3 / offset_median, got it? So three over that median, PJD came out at -11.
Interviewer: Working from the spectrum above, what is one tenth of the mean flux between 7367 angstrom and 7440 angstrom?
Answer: 0.983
